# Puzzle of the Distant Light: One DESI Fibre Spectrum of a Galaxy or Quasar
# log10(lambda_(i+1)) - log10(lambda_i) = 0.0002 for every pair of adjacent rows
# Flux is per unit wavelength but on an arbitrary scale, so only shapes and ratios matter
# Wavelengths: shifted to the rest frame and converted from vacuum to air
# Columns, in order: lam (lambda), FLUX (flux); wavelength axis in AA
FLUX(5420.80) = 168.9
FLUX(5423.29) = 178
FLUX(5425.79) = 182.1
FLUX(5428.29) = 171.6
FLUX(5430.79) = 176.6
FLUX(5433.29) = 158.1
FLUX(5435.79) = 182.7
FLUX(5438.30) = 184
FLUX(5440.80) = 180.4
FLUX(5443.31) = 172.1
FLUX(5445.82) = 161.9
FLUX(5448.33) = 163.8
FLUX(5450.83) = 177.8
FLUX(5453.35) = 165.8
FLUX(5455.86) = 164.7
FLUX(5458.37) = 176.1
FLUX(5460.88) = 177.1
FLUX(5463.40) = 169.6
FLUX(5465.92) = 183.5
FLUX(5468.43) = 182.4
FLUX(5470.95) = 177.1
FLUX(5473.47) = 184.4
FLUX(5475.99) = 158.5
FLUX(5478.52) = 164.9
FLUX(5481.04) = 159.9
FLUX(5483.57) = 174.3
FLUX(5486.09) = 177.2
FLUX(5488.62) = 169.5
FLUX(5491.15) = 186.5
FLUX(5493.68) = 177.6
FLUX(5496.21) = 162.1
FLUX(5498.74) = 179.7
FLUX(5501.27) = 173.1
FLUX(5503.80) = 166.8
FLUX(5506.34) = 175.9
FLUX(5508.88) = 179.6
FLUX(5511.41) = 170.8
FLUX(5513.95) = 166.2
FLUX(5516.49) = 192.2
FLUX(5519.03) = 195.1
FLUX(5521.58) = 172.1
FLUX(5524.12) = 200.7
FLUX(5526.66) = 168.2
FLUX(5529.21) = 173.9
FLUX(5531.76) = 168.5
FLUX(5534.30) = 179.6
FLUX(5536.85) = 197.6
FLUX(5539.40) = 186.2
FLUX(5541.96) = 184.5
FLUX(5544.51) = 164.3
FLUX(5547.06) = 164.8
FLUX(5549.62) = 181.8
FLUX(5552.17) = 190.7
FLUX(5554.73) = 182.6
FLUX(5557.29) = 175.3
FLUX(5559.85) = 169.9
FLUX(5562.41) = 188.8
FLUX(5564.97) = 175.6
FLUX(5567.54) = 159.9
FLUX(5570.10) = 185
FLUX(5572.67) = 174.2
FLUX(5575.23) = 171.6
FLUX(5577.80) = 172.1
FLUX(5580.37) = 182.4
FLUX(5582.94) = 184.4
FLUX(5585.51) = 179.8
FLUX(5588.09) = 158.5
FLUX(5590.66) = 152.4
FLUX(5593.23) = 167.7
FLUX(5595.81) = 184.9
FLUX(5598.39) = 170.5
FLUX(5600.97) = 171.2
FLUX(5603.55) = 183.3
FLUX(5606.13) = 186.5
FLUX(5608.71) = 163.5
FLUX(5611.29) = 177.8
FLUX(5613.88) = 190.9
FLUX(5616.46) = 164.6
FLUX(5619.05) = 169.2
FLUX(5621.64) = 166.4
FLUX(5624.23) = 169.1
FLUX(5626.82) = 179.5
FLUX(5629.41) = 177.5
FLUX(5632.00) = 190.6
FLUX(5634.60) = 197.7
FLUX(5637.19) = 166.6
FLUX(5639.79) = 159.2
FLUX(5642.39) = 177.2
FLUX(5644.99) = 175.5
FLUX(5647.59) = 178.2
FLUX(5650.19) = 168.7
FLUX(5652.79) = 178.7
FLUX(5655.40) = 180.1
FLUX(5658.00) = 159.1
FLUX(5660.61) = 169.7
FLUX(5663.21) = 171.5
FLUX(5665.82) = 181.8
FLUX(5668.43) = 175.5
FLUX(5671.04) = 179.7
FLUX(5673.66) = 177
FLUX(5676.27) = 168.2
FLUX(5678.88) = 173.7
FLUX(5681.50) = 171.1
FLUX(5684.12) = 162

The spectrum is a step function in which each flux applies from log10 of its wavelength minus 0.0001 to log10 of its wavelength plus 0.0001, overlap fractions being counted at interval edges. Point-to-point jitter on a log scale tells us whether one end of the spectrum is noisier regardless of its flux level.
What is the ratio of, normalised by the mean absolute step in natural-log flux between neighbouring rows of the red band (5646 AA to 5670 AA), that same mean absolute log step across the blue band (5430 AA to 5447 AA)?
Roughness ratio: 1.3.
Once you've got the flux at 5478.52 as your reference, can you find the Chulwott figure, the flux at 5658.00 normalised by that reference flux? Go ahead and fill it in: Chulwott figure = 0.965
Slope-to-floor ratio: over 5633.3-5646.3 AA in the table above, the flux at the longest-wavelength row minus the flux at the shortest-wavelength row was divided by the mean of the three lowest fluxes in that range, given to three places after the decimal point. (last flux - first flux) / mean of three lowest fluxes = -0.133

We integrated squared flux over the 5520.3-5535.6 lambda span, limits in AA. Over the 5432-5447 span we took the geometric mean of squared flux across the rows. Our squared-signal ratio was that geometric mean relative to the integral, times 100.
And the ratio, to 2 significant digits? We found 6.2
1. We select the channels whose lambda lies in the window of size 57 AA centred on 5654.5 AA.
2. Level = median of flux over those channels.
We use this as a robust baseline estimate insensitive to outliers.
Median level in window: 176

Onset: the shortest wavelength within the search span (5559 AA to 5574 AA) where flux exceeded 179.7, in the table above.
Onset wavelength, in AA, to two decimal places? 5562.41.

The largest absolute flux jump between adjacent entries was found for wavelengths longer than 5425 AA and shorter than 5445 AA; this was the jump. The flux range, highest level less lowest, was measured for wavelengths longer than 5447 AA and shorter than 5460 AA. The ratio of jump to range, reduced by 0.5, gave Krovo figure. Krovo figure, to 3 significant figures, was 1.26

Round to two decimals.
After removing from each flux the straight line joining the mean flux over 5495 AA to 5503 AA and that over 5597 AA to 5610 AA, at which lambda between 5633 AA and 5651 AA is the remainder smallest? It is 5639.79 AA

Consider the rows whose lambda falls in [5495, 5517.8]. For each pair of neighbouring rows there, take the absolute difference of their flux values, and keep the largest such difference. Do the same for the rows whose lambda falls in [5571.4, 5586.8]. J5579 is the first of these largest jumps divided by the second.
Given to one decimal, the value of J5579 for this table 2.5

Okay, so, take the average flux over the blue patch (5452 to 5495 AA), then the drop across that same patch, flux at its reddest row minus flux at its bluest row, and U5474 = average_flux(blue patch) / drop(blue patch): 15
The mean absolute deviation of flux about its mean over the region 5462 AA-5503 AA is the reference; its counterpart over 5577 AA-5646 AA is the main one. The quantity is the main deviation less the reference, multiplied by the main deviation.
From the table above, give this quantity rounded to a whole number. 15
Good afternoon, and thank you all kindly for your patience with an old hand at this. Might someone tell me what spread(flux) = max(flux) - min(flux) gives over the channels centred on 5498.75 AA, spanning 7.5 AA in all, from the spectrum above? 18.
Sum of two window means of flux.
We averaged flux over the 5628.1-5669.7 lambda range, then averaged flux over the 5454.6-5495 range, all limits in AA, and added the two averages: 349.4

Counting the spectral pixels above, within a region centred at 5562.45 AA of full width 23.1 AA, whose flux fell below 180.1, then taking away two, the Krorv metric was 3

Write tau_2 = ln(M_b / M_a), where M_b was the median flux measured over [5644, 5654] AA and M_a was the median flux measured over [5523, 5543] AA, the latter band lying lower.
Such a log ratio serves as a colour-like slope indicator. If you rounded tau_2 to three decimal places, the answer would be -0.029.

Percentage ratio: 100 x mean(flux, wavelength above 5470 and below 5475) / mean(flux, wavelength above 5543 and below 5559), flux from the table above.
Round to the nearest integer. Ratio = 102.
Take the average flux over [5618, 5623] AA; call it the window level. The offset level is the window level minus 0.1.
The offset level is 168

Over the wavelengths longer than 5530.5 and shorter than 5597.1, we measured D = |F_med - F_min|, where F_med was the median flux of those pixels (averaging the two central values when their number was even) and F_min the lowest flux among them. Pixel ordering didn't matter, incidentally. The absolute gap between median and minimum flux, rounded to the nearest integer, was 25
